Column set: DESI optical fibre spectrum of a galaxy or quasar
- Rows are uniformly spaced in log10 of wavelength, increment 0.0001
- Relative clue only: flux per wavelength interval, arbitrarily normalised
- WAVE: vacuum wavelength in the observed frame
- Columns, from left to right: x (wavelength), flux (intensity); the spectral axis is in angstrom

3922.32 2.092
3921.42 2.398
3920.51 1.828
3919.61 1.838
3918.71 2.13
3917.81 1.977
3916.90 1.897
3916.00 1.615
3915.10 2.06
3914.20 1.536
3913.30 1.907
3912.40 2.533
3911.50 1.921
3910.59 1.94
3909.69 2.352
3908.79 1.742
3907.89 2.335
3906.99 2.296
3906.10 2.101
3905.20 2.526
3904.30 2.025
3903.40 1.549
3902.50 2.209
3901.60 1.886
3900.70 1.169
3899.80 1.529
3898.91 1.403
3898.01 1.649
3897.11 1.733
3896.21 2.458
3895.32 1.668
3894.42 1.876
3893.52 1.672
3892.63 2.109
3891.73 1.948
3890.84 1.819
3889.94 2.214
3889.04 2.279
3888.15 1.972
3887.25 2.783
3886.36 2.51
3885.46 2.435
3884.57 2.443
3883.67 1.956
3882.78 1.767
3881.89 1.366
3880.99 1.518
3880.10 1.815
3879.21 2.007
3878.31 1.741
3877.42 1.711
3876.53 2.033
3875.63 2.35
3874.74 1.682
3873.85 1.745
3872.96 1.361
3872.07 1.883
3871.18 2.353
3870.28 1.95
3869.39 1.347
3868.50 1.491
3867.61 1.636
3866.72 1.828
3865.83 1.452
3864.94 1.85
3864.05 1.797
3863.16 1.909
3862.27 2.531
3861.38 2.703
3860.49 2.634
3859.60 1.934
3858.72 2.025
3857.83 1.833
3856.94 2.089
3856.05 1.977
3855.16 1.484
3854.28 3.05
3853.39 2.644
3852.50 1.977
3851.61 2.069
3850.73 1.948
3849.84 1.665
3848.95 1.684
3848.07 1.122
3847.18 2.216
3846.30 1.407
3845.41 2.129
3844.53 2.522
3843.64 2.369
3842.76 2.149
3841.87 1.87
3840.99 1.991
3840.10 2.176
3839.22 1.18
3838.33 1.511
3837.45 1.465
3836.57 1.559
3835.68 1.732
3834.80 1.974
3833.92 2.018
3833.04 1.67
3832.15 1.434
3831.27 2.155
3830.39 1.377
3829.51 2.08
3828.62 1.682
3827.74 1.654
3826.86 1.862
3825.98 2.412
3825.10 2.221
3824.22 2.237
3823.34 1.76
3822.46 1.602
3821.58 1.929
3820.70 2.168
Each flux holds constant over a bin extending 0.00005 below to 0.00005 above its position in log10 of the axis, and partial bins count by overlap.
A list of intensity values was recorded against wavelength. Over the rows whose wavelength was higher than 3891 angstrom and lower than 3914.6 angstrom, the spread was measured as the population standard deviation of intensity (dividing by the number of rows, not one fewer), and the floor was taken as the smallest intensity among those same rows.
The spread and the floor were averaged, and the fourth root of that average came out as 0.934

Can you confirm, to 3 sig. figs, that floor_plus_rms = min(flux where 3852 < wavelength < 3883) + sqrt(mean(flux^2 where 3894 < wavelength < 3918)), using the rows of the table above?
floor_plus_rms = 3.30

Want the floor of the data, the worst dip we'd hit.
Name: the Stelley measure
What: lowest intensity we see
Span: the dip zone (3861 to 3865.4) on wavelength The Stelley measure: 1.797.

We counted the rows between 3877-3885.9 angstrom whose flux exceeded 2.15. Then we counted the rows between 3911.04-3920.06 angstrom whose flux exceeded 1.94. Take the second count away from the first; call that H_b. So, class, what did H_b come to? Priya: -2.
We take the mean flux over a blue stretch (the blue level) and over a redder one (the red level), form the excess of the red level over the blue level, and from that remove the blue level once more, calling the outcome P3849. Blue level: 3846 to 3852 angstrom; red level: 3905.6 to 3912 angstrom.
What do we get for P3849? -1.4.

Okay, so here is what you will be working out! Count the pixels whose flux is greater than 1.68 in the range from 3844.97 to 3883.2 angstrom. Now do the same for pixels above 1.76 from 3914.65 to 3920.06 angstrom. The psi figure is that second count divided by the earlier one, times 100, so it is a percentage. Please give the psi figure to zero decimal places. 16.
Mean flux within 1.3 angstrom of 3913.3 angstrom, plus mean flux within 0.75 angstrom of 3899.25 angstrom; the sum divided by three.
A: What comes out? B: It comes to 1.15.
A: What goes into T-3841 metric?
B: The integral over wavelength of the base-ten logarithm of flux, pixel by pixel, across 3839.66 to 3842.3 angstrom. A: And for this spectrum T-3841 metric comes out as 0.80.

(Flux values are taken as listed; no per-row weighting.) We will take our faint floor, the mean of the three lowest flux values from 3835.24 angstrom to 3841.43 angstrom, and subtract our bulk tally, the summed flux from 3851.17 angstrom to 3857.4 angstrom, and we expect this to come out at -13.9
